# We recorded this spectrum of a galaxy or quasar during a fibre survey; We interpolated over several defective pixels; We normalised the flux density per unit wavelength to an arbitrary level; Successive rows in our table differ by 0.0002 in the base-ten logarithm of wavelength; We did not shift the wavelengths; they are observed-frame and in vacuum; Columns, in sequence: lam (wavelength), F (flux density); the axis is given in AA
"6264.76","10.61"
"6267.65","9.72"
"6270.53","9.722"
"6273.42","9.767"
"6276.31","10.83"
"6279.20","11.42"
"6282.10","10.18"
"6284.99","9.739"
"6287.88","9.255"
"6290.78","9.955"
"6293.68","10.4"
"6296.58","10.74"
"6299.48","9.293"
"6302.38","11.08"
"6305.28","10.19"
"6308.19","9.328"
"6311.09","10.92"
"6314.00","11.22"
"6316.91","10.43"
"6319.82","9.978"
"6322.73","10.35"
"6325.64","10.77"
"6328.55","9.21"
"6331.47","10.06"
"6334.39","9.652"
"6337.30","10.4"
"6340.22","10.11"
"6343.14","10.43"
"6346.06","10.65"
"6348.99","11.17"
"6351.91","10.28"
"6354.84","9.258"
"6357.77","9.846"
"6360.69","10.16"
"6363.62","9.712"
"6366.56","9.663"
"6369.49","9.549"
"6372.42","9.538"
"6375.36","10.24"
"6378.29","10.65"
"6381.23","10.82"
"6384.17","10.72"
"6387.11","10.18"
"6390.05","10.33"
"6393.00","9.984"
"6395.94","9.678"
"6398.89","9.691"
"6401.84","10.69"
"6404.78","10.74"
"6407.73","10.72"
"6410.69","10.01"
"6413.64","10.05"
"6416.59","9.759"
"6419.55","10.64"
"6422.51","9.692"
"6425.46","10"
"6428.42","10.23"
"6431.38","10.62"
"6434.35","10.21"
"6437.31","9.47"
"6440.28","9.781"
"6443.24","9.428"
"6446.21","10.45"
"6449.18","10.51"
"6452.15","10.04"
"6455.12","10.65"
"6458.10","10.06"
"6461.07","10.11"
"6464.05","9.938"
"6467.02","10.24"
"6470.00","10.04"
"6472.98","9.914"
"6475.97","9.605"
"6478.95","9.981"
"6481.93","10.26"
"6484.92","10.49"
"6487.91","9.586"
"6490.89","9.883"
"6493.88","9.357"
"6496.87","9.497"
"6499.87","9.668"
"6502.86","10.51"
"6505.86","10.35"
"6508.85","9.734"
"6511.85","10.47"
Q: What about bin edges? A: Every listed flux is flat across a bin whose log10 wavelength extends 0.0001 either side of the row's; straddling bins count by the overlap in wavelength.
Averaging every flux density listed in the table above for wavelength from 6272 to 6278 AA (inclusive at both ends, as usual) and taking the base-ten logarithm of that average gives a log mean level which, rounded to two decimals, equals 1.01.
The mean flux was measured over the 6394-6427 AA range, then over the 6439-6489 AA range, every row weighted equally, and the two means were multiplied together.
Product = 102.2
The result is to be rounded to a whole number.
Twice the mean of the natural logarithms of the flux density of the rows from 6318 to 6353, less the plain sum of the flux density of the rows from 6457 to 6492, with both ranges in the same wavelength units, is -115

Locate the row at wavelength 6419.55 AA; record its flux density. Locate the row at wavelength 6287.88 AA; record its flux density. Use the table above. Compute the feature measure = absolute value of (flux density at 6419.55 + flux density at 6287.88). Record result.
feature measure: 19.9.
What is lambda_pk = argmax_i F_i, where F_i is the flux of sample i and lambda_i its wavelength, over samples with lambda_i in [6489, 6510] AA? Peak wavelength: 6502.86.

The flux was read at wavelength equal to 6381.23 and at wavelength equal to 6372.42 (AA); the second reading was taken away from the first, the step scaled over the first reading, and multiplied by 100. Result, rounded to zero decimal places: 12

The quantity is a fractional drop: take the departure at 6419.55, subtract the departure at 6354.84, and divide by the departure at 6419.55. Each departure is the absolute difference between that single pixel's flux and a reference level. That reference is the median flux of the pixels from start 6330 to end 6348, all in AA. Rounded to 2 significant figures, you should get -1.6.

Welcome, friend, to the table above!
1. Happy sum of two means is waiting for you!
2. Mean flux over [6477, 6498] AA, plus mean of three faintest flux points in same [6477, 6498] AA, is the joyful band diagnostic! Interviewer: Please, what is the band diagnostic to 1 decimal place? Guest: 19.3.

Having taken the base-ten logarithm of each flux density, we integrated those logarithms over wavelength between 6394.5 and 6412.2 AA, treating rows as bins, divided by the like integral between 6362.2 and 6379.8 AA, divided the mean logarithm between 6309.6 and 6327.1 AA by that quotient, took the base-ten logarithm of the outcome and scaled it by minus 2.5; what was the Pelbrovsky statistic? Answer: -0.005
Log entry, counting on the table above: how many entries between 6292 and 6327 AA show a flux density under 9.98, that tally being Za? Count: 3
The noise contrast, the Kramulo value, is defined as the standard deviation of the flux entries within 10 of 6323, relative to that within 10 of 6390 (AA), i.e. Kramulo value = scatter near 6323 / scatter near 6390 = 1.40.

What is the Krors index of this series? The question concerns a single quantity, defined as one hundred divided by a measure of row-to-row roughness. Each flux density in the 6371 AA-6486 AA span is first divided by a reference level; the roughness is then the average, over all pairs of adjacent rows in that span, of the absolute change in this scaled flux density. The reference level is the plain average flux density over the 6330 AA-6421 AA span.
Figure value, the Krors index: 2720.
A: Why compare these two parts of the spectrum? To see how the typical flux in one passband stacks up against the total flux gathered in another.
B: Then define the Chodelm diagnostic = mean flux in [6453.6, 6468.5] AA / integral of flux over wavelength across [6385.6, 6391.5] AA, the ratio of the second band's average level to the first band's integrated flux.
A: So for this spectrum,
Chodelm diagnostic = 0.17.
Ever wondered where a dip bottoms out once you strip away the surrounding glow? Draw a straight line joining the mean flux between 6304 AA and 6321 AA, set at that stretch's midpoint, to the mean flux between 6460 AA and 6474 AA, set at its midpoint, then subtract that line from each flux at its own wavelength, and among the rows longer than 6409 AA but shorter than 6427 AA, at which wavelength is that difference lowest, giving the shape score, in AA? 6422.51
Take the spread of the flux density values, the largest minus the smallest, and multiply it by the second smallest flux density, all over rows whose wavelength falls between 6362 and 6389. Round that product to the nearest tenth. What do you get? 12.2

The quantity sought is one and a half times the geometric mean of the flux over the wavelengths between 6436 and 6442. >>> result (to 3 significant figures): 14.4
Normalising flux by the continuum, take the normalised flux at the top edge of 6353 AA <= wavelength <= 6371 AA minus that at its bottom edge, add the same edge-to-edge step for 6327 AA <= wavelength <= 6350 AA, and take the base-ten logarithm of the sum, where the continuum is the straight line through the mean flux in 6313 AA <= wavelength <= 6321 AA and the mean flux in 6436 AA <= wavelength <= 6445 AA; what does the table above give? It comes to -0.6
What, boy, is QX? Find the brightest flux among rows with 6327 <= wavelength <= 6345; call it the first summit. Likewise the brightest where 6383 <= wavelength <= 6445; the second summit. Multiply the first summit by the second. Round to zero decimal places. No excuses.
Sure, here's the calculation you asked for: 112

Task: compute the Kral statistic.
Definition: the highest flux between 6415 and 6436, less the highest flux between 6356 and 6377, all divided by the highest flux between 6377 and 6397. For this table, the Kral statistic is 0.04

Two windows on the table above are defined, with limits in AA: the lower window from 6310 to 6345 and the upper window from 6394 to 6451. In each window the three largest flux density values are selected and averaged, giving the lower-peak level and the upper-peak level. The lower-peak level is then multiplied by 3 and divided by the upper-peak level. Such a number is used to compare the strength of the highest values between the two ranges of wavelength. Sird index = 3.07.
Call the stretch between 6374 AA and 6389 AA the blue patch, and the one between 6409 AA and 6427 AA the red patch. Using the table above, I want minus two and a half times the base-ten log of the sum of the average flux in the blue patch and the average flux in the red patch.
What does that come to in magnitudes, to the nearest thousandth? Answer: -3.282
